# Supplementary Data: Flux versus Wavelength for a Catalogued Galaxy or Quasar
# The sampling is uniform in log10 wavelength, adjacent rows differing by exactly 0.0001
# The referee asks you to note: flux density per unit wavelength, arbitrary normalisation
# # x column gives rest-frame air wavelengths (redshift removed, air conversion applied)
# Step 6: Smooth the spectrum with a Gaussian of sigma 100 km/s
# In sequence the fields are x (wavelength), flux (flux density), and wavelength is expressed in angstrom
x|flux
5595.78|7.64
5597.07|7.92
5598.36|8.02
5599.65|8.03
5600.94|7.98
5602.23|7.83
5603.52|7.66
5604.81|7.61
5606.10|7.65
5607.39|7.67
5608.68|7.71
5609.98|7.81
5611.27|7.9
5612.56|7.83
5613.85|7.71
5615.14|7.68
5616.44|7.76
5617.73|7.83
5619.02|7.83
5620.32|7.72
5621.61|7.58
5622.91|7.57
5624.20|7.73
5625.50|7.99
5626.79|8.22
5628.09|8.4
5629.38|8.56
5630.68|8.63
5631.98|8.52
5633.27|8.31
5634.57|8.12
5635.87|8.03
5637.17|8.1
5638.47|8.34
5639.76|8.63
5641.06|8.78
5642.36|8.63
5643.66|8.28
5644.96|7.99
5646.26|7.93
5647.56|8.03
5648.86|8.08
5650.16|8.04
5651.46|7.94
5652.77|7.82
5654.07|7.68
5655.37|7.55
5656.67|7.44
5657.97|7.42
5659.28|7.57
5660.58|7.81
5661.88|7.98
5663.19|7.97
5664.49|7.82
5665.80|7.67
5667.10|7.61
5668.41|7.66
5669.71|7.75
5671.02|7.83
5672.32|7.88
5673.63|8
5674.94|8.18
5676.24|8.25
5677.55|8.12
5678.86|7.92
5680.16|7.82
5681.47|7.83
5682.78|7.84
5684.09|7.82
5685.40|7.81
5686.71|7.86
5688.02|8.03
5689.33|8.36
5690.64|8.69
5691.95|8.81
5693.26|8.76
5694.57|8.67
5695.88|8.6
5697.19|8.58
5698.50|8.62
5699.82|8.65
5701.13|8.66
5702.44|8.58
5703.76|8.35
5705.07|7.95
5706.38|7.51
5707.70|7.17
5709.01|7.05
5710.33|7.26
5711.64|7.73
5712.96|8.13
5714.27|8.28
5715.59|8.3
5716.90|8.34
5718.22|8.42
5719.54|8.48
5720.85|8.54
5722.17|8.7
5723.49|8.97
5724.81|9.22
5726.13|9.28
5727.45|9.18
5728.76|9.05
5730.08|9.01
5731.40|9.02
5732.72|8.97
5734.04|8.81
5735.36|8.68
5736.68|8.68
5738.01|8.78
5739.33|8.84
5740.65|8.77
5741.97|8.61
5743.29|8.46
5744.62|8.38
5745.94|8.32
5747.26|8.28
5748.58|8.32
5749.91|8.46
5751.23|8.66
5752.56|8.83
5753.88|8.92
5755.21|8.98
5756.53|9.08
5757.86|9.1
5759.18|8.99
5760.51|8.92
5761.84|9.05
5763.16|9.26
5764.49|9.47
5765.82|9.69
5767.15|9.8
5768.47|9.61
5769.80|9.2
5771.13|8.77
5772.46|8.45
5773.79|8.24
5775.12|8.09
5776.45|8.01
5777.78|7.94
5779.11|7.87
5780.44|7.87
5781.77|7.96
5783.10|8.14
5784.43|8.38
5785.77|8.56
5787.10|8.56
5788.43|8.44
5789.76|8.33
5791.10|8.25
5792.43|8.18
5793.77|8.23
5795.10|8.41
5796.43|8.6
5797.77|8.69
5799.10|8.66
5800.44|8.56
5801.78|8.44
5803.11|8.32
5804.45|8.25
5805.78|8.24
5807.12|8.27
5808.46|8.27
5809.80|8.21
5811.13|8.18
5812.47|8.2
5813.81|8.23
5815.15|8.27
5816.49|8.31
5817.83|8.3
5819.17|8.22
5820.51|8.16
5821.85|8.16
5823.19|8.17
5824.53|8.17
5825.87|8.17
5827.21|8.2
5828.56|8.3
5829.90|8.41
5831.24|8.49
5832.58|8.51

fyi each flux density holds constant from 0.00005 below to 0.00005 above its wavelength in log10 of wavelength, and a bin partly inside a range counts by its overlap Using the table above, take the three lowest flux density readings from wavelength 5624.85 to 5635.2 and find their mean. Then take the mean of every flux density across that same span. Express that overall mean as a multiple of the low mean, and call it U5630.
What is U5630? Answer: 1.029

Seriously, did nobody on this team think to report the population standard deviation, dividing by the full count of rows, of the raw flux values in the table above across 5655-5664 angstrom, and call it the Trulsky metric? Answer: 0.22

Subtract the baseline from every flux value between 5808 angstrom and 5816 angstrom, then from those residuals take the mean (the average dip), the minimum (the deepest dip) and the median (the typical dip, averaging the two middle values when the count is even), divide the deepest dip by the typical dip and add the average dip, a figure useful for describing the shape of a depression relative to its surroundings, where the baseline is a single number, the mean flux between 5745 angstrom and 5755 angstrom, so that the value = 0.8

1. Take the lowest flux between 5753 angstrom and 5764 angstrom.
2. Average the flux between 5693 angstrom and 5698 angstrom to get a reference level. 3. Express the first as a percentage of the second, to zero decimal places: 103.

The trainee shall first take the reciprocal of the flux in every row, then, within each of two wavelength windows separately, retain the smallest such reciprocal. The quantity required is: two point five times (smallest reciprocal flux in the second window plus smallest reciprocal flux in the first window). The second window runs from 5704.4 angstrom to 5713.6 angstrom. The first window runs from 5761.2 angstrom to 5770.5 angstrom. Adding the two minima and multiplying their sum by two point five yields 0.563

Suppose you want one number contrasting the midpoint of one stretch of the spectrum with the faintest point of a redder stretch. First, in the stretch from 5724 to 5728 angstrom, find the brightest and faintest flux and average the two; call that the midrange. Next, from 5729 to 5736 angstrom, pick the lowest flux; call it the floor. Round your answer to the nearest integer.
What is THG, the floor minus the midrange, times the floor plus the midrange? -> -10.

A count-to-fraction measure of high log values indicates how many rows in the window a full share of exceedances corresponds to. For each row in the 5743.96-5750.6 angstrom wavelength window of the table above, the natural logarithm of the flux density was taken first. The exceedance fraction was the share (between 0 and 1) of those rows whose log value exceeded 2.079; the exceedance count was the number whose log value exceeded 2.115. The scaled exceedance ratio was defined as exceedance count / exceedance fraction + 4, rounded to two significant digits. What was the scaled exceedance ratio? 8.0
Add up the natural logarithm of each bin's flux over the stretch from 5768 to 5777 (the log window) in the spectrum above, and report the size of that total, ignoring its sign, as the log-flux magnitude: 15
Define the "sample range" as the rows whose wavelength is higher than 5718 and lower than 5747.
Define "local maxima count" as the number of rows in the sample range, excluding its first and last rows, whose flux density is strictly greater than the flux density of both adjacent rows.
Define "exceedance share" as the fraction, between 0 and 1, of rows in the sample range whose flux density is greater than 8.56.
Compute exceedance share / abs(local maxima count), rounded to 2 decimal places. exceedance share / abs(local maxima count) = 0.24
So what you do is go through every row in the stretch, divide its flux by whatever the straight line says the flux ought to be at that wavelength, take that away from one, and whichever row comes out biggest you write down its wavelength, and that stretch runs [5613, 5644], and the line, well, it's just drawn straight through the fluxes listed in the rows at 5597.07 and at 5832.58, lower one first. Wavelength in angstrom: 5622.91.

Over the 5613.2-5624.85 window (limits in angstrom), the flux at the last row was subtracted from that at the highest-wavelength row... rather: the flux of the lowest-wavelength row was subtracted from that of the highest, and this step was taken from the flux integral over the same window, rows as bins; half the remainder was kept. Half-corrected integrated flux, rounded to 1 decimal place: 44.9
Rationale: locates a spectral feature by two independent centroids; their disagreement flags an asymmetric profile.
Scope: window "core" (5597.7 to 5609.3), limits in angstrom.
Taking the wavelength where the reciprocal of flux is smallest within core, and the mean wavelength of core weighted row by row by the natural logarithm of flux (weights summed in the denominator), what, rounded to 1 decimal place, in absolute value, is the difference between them 3.8 angstrom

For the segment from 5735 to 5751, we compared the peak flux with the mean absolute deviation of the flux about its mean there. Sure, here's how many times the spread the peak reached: 50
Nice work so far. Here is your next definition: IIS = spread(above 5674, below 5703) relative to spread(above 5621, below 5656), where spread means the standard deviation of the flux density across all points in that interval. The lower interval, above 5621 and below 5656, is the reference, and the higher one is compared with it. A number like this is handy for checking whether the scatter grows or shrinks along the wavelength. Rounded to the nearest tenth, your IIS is 1.1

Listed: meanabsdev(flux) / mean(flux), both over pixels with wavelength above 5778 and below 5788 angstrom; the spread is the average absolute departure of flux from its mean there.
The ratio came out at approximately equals 0.032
